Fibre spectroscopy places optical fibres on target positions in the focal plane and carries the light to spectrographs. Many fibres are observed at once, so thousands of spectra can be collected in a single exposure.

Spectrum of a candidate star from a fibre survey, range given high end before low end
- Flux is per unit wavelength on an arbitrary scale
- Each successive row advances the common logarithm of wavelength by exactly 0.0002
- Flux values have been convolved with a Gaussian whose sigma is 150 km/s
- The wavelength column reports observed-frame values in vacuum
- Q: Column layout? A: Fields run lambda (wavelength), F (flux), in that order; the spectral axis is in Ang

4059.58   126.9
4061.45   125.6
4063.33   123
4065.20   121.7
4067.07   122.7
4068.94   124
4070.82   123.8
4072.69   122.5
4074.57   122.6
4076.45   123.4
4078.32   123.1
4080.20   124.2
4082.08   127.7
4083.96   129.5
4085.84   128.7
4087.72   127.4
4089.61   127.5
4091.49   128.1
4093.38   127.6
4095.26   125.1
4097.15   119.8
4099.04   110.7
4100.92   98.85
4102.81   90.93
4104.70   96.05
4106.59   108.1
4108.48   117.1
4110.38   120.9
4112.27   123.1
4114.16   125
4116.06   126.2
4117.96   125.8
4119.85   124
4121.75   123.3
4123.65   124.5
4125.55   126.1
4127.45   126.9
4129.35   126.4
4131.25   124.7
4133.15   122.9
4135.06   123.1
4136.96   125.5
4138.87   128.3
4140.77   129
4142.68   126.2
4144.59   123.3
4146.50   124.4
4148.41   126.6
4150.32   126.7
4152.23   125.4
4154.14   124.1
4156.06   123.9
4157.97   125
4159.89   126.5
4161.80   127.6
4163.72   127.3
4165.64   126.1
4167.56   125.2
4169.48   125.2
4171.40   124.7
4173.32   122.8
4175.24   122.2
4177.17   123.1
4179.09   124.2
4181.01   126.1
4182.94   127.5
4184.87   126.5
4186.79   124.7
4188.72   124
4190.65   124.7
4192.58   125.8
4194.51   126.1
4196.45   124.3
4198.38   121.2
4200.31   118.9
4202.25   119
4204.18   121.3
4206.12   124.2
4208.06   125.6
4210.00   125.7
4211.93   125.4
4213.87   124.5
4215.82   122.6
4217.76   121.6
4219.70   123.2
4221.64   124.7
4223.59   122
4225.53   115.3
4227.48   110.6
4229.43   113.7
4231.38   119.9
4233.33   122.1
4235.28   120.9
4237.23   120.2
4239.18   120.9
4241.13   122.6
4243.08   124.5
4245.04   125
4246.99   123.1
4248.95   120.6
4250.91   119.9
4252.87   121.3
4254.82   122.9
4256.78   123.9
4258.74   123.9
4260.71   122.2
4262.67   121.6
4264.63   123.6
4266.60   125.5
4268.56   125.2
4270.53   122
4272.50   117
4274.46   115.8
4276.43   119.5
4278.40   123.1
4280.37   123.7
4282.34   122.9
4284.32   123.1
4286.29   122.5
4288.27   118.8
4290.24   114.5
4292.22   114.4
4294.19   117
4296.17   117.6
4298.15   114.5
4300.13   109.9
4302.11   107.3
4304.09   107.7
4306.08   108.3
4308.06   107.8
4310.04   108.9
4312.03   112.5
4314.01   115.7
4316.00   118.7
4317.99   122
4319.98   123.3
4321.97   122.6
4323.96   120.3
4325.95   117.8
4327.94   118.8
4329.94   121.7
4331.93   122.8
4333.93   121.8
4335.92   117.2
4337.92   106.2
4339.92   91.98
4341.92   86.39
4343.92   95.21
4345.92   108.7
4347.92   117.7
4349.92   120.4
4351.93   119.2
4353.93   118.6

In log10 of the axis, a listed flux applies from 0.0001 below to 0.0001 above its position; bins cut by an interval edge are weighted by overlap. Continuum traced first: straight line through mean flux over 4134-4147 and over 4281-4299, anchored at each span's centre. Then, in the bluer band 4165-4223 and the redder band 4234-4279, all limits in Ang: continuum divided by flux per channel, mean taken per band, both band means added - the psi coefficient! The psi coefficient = 1.98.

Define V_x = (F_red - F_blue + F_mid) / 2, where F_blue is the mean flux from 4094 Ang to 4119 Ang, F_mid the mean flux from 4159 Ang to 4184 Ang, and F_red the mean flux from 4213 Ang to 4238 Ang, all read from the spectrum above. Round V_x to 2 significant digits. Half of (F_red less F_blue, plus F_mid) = 65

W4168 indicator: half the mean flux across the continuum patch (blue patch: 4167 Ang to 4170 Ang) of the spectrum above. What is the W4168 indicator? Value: 62.6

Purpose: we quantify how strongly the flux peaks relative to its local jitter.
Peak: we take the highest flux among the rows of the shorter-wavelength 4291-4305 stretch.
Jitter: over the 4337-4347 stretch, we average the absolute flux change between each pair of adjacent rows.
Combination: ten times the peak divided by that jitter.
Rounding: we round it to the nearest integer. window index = 112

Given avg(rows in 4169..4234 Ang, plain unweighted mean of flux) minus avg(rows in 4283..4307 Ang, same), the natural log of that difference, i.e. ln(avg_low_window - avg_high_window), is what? 2.1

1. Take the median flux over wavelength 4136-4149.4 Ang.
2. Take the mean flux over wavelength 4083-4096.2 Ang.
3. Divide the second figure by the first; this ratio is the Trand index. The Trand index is 1.01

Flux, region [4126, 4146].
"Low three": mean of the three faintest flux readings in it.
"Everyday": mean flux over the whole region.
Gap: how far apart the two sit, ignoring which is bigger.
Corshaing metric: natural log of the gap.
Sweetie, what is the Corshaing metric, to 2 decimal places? 0.93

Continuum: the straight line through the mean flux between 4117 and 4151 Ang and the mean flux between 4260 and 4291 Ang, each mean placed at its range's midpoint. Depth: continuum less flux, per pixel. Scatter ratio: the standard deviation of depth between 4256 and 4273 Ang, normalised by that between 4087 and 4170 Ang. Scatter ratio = 0.3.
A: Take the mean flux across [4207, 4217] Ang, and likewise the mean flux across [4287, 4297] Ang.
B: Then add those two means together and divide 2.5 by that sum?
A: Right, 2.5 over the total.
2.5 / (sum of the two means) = 0.0104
